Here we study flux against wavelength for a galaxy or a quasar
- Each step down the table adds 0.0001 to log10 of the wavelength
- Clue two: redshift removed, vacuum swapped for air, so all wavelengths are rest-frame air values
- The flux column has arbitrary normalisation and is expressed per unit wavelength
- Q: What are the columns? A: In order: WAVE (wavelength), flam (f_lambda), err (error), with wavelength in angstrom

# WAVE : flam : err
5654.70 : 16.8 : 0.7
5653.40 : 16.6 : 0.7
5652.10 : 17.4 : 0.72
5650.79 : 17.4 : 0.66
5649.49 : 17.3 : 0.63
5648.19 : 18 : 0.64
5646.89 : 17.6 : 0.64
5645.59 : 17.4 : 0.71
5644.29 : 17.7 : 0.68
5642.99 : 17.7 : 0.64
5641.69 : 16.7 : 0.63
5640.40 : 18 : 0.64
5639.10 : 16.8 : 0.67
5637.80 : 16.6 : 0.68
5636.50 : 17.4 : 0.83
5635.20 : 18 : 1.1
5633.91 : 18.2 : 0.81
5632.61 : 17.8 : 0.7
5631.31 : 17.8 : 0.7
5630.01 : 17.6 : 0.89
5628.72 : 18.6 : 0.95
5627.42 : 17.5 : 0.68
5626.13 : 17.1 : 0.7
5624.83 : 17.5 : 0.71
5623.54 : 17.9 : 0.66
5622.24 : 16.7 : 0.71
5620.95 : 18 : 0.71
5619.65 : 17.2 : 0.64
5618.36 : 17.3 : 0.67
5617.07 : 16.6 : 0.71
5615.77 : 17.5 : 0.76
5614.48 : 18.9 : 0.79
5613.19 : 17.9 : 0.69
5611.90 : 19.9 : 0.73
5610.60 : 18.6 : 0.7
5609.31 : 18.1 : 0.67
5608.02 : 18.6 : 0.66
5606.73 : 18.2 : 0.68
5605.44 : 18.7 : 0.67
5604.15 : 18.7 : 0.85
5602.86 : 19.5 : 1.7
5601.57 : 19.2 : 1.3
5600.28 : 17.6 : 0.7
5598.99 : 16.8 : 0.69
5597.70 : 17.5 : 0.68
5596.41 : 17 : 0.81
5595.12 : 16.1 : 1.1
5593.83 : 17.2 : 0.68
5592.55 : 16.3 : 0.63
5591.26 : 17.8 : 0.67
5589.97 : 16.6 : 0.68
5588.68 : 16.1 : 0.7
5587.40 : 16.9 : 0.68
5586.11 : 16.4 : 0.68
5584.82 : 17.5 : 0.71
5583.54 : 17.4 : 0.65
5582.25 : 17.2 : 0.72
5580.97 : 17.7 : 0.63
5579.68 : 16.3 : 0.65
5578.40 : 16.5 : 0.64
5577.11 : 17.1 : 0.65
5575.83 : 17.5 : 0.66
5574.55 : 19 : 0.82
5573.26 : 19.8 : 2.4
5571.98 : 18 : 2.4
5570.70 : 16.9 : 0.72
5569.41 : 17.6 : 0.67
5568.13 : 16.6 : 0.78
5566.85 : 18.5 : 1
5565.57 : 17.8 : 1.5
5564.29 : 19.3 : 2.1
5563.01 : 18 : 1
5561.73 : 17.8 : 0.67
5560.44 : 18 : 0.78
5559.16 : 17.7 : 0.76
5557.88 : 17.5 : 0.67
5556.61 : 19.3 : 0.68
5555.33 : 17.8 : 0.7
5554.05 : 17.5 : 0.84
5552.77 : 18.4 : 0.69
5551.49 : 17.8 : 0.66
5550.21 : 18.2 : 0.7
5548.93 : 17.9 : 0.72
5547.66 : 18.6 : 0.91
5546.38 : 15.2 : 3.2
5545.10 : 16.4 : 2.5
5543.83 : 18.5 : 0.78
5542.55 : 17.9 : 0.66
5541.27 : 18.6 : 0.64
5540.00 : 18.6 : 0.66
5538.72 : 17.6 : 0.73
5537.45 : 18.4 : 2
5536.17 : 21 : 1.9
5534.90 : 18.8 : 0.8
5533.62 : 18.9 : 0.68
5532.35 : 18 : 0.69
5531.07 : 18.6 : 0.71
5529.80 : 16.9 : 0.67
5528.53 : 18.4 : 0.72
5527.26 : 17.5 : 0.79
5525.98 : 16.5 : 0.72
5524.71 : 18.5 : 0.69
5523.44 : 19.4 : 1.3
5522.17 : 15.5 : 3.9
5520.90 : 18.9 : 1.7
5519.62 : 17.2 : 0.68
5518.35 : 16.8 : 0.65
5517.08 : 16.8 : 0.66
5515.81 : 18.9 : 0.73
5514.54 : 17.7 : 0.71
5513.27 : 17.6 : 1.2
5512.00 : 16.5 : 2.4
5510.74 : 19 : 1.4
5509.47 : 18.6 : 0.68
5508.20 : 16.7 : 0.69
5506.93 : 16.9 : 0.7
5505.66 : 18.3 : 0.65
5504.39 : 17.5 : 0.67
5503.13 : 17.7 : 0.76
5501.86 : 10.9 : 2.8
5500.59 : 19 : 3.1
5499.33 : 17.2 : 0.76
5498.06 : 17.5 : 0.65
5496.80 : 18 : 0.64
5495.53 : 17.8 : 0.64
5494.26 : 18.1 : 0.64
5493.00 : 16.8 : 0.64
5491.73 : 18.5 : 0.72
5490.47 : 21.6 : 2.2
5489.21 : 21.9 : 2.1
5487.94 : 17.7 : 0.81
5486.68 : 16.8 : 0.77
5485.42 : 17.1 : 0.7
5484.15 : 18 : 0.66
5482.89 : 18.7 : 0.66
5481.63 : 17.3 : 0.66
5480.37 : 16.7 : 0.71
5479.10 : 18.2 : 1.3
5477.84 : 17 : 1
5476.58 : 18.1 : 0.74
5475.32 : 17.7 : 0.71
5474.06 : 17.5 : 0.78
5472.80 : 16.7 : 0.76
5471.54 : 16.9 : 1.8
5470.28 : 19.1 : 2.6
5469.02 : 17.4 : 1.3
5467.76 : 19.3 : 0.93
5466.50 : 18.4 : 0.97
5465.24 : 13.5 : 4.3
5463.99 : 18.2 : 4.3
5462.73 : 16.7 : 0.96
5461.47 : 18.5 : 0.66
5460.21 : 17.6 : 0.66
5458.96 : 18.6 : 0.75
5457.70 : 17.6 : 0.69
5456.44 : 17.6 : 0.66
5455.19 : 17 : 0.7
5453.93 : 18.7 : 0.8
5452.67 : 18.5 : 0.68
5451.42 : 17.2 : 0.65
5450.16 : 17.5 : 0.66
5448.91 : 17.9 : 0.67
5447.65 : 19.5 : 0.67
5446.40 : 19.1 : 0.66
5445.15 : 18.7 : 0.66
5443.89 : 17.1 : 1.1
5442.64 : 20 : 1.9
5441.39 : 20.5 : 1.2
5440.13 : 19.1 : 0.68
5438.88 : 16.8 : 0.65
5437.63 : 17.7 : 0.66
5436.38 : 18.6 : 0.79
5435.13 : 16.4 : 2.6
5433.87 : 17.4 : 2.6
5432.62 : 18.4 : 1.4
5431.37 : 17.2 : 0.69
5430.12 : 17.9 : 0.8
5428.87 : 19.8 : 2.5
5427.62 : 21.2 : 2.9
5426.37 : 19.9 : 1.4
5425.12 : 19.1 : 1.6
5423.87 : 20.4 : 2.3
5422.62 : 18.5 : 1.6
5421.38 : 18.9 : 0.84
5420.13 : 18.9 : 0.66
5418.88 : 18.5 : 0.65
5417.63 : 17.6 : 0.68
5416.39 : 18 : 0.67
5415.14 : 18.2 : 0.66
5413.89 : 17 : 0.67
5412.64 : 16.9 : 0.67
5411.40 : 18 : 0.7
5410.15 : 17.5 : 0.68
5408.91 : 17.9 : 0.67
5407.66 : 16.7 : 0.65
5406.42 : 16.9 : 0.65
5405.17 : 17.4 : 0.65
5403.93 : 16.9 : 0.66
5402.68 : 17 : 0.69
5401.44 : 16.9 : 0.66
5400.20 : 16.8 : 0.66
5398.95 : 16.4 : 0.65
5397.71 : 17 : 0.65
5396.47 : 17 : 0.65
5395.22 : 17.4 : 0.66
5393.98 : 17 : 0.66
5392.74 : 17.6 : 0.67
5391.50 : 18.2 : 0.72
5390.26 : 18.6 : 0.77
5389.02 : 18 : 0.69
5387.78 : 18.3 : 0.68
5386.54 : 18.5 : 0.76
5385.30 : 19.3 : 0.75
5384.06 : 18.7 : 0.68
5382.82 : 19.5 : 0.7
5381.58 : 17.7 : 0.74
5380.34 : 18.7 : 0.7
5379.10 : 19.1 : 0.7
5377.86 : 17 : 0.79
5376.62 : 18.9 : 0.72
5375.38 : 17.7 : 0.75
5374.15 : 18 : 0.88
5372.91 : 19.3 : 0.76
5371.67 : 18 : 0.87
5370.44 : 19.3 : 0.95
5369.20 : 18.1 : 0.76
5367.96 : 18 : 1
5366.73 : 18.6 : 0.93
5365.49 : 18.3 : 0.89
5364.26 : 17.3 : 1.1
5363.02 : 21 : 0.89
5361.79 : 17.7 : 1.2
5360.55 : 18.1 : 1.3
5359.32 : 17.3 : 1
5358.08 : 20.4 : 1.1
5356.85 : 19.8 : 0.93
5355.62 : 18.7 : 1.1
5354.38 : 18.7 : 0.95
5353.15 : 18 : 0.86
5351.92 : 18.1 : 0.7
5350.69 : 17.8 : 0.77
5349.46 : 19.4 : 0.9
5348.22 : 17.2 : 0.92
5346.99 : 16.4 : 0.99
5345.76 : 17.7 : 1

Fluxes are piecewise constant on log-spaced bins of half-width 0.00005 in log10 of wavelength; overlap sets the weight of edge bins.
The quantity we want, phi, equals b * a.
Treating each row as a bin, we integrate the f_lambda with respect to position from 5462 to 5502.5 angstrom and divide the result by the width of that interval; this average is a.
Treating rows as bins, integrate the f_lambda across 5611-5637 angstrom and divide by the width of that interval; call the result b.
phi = 314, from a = 17.6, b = 17.78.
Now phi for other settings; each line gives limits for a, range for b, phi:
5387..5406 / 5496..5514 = 300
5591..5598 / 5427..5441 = 309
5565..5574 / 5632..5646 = 313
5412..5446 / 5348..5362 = 341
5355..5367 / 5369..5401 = 338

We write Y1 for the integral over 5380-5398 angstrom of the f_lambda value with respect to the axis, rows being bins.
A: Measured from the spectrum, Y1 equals 326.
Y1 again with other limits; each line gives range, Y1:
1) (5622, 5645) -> 404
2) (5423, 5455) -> 594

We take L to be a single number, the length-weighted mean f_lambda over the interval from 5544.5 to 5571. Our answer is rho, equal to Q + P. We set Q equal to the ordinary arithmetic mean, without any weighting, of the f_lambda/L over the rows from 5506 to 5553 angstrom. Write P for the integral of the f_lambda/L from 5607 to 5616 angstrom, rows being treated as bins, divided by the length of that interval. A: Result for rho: 2.05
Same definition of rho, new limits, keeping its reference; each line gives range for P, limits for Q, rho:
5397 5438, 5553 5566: 2.03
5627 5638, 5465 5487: 1.98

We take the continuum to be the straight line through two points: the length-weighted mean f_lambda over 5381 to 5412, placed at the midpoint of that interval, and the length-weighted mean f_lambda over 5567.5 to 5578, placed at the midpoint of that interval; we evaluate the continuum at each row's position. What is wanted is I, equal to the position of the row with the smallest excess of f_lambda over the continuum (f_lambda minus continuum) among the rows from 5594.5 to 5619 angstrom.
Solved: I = 5595.12 angstrom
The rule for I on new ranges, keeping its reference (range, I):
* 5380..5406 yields 5398.95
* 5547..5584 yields 5579.68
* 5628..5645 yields 5637.80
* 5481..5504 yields 5501.86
